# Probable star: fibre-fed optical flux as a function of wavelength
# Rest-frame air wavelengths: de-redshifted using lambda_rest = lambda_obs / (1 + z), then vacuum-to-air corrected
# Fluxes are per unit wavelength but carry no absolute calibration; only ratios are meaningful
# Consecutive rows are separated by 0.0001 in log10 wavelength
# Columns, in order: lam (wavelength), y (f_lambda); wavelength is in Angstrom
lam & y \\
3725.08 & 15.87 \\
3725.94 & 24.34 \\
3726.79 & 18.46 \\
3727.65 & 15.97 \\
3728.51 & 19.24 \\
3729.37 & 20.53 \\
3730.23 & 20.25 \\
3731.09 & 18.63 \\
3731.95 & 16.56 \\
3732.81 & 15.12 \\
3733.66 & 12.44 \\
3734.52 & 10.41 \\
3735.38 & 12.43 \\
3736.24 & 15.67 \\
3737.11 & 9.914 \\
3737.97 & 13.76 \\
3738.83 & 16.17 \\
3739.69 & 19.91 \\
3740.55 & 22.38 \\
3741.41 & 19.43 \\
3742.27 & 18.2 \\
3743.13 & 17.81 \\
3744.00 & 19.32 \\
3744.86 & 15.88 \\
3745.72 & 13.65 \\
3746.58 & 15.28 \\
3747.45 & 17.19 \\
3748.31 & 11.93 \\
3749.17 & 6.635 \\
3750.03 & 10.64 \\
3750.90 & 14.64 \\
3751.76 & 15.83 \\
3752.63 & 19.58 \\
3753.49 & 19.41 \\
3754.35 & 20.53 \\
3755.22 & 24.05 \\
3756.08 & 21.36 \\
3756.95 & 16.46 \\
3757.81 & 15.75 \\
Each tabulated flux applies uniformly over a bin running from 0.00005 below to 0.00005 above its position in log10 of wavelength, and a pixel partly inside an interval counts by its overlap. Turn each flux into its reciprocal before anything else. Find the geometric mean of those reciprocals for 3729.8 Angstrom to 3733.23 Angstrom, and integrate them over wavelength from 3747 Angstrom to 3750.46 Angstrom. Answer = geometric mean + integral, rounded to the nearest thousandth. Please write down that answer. 0.391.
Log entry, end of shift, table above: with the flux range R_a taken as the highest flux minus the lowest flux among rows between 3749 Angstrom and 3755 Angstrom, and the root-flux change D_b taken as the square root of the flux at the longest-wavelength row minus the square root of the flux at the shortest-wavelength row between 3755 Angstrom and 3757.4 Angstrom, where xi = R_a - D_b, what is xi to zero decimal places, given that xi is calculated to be 15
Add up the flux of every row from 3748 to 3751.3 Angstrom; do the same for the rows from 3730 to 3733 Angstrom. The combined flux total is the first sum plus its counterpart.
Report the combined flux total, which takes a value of 114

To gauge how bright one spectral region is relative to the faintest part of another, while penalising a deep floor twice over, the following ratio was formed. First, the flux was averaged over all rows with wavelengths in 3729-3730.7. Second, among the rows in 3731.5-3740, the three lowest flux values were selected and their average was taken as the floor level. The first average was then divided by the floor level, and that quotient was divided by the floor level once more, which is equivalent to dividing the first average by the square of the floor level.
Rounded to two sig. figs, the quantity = 0.17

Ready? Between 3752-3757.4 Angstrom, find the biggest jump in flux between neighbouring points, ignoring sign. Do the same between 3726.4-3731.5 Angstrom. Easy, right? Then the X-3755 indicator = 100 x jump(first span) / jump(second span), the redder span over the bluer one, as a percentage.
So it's 150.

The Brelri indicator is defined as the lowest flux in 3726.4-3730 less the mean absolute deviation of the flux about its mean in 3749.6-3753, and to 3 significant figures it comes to 13.4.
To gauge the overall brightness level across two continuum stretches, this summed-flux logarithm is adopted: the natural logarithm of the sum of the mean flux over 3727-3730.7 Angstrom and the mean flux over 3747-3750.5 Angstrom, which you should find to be 3.42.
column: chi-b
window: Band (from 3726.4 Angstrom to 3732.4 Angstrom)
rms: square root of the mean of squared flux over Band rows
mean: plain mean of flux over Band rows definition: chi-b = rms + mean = 37.1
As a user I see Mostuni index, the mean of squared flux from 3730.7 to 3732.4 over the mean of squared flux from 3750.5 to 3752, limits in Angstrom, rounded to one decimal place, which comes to 1.3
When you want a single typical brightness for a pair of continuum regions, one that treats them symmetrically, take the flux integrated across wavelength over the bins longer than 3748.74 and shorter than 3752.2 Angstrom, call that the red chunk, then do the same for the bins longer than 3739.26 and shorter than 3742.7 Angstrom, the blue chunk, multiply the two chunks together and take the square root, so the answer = 53.3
